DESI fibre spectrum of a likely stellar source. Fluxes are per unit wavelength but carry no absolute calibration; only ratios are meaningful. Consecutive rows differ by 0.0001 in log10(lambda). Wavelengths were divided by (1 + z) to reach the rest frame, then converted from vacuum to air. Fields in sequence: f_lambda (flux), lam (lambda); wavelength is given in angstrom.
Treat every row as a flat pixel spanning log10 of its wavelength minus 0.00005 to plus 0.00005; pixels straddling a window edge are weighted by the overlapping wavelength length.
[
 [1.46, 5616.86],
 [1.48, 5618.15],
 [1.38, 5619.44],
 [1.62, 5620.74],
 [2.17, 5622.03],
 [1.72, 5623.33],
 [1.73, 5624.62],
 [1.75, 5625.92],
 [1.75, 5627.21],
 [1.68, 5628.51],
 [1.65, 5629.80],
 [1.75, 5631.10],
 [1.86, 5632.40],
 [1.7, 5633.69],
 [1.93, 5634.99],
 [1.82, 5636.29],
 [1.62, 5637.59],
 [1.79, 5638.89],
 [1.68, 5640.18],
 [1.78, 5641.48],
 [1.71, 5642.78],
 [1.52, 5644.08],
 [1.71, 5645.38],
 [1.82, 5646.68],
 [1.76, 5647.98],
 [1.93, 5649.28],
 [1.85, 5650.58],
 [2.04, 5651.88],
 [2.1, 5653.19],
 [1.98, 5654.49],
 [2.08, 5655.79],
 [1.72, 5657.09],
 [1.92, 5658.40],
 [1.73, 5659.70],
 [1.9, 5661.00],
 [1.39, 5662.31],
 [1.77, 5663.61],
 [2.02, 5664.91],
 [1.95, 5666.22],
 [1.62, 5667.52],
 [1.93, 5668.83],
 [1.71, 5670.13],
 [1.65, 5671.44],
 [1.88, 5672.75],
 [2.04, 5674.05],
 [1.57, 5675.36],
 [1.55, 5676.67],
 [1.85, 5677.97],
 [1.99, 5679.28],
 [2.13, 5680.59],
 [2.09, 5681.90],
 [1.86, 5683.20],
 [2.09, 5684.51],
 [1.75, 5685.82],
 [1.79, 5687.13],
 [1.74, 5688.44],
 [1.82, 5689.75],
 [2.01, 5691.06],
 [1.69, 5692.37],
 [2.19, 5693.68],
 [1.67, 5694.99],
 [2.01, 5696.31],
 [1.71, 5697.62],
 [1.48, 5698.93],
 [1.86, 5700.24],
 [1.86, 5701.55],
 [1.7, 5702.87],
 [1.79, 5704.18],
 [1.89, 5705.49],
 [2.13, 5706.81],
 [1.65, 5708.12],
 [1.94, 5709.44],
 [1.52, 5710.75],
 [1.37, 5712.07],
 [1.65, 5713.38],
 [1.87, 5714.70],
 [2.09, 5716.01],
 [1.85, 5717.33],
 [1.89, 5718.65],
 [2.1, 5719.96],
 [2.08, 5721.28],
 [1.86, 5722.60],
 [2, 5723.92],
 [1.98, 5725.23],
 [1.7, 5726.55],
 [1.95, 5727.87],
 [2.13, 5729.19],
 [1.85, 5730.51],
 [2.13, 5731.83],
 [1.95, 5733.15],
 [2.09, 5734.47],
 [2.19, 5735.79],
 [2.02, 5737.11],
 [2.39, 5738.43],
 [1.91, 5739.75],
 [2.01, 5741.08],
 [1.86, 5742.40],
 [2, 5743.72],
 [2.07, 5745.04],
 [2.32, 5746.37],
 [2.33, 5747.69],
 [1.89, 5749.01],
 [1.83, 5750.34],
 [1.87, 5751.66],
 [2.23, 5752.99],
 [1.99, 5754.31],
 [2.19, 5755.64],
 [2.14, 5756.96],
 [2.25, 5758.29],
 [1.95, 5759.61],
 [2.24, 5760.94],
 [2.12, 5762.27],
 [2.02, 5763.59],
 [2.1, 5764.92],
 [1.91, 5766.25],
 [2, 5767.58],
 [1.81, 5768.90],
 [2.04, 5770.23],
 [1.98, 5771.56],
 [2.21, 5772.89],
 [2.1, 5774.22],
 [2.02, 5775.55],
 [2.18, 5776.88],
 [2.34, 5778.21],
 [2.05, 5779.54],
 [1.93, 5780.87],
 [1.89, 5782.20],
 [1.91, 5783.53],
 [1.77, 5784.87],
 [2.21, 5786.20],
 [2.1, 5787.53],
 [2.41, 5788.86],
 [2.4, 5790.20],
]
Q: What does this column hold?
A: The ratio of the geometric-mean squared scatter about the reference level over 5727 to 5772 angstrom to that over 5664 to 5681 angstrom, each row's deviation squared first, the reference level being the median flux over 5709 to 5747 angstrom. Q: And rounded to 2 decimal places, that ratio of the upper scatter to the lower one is 0.00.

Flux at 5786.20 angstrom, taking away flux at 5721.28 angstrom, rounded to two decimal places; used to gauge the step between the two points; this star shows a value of 0.13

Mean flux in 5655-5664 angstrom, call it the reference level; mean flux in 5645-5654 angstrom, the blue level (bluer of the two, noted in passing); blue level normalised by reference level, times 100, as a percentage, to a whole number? 106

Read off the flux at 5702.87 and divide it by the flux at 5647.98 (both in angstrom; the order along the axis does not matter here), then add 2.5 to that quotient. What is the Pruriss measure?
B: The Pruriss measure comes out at 3.47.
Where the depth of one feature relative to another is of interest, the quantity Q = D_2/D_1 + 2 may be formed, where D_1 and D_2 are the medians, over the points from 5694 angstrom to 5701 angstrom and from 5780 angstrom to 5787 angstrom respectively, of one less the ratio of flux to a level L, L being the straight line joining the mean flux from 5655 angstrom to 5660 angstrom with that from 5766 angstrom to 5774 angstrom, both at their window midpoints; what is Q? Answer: 2.5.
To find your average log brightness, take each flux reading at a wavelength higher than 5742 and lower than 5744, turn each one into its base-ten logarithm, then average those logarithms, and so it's 0.285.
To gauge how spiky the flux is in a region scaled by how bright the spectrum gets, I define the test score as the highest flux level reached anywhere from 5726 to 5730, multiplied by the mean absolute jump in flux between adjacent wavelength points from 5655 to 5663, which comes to 0.61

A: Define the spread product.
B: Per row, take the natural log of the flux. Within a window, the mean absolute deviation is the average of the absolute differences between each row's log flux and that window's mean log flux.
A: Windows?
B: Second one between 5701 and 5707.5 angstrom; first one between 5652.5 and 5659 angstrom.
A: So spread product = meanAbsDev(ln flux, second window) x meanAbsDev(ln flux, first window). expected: 0.0033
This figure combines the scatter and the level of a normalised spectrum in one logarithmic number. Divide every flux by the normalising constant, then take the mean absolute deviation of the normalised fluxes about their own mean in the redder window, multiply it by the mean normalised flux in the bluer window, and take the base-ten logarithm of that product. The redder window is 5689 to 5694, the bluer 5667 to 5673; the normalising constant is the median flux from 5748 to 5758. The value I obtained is -1.12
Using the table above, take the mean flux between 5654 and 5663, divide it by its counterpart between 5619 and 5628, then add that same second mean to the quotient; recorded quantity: 2.78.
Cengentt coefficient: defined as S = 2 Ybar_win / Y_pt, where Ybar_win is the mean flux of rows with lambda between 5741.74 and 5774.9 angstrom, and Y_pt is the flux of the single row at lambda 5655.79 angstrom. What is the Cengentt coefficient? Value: 2.0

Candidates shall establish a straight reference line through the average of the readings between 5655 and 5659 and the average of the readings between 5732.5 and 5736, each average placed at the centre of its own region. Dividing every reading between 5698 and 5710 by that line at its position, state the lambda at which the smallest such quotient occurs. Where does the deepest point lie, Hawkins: 5698.93 angstrom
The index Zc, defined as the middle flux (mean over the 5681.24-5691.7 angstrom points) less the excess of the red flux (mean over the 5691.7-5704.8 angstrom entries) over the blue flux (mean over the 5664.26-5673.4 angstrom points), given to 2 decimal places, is 1.92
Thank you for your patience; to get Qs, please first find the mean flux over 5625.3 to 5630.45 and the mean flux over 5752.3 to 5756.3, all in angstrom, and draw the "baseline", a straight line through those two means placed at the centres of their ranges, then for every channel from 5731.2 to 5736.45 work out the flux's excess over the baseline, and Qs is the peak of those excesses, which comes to 0.12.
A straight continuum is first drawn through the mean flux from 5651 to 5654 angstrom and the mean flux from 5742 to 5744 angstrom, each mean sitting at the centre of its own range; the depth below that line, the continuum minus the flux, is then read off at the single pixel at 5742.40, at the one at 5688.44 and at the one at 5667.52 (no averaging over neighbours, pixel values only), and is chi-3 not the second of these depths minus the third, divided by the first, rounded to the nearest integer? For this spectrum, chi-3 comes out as -2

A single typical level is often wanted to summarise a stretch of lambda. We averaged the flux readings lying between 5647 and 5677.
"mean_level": 1.83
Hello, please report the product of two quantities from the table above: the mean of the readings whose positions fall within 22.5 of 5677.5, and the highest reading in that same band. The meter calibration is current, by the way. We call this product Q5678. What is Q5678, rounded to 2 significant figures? 4.0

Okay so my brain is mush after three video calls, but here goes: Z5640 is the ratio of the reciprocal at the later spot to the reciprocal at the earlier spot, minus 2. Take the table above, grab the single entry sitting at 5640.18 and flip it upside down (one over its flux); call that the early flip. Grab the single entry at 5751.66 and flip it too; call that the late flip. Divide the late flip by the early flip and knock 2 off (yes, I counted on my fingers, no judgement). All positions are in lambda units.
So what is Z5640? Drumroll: -1.10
